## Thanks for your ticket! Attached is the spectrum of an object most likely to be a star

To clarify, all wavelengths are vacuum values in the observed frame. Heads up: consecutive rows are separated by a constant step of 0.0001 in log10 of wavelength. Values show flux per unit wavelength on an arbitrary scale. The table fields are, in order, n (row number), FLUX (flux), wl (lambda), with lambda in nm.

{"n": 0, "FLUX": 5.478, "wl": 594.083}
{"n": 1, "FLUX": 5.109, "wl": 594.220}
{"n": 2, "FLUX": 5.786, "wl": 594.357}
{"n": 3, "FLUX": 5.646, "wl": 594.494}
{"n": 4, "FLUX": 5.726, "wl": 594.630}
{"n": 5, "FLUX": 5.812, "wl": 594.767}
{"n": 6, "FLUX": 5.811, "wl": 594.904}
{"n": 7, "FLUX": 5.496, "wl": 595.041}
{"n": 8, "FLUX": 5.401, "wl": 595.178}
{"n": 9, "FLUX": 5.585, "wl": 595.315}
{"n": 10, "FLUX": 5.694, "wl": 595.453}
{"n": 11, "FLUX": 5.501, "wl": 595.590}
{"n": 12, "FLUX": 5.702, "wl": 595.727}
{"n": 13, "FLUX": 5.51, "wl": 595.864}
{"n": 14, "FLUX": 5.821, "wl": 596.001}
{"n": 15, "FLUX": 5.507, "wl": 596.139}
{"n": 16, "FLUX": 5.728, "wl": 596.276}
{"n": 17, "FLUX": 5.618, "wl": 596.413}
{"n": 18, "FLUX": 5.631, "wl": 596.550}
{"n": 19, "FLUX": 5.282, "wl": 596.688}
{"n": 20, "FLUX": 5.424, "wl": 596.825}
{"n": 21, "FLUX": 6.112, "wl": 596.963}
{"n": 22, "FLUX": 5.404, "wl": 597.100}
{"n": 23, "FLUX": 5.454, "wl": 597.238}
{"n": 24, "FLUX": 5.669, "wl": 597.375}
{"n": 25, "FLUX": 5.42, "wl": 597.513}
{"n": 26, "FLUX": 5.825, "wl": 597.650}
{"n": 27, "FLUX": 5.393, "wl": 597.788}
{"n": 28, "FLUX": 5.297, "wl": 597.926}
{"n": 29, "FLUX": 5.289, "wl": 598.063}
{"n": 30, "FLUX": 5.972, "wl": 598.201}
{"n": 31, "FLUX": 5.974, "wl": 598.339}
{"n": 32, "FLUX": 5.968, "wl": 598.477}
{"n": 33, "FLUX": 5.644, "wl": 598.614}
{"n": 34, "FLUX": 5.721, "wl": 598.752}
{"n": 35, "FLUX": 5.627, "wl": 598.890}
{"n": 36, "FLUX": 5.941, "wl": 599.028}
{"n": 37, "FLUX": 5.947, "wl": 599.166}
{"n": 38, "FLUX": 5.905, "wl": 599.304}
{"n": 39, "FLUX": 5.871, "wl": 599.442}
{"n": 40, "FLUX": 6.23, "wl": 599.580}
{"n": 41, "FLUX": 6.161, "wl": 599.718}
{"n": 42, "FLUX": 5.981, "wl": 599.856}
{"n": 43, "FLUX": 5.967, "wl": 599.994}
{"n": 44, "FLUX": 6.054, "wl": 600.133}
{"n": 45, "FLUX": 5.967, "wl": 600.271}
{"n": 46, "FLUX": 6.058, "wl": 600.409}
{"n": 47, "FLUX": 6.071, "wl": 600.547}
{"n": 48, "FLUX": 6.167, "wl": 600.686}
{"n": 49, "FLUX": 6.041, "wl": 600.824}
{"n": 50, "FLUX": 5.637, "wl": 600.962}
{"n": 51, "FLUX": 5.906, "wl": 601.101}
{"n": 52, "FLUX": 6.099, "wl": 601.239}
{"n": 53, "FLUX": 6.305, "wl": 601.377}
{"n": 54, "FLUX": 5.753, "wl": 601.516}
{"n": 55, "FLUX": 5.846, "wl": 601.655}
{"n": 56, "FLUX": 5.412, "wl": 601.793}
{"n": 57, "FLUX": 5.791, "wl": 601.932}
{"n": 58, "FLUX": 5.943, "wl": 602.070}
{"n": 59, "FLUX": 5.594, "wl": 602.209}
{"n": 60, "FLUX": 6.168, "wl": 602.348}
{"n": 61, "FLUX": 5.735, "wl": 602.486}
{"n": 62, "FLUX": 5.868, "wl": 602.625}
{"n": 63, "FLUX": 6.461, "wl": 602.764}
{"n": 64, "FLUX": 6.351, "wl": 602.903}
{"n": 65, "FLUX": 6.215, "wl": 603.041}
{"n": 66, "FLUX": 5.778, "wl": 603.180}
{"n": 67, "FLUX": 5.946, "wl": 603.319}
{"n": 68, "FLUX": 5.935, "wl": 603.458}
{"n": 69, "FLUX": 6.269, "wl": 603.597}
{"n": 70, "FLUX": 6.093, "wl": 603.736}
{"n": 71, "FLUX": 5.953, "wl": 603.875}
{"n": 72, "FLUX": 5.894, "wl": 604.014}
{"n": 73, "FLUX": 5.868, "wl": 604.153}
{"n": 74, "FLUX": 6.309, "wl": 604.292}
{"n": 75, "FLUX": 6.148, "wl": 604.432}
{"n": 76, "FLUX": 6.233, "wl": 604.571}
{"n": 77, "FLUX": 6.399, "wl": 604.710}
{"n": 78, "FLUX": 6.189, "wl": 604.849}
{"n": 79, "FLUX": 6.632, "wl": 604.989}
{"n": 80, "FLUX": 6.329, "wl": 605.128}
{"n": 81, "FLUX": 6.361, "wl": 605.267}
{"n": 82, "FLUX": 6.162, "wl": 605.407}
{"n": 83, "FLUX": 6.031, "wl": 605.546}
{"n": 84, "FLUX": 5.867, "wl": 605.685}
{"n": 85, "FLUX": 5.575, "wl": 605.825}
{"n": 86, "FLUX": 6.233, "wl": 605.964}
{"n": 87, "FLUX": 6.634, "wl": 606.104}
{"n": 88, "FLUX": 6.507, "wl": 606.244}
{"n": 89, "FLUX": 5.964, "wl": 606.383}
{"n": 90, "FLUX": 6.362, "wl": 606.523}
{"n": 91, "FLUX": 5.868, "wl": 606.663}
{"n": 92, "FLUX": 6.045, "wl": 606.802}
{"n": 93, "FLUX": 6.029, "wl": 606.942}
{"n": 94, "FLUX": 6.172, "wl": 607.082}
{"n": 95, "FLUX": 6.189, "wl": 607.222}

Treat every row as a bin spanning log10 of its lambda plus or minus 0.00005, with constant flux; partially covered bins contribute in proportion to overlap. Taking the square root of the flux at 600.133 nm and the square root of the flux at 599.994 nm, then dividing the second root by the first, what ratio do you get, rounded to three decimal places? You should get 0.993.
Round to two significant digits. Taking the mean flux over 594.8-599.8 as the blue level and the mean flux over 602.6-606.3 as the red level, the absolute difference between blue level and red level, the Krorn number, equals 0.48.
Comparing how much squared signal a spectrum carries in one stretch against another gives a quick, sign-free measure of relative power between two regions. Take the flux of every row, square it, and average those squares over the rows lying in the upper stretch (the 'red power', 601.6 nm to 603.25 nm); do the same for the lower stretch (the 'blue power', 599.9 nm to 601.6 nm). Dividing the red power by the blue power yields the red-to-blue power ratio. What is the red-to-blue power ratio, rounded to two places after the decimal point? 0.98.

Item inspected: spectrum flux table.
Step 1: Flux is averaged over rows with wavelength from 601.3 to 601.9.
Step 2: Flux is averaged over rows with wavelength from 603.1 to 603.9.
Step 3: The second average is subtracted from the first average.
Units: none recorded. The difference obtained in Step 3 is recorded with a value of -0.17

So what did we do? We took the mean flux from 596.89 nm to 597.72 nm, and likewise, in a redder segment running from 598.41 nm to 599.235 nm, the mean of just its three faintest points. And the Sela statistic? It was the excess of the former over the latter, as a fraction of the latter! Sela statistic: -0.003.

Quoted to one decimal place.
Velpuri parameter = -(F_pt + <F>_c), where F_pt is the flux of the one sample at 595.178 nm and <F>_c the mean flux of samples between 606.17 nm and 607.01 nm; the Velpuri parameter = -11.5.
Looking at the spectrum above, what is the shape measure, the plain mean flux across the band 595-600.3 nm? 5.7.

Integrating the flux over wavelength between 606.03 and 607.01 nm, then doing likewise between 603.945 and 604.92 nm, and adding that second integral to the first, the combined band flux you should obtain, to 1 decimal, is 12.1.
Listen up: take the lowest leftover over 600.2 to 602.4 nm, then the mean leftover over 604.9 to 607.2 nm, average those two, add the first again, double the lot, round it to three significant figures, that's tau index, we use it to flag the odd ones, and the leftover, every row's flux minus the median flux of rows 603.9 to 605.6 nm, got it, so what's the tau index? -2.43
